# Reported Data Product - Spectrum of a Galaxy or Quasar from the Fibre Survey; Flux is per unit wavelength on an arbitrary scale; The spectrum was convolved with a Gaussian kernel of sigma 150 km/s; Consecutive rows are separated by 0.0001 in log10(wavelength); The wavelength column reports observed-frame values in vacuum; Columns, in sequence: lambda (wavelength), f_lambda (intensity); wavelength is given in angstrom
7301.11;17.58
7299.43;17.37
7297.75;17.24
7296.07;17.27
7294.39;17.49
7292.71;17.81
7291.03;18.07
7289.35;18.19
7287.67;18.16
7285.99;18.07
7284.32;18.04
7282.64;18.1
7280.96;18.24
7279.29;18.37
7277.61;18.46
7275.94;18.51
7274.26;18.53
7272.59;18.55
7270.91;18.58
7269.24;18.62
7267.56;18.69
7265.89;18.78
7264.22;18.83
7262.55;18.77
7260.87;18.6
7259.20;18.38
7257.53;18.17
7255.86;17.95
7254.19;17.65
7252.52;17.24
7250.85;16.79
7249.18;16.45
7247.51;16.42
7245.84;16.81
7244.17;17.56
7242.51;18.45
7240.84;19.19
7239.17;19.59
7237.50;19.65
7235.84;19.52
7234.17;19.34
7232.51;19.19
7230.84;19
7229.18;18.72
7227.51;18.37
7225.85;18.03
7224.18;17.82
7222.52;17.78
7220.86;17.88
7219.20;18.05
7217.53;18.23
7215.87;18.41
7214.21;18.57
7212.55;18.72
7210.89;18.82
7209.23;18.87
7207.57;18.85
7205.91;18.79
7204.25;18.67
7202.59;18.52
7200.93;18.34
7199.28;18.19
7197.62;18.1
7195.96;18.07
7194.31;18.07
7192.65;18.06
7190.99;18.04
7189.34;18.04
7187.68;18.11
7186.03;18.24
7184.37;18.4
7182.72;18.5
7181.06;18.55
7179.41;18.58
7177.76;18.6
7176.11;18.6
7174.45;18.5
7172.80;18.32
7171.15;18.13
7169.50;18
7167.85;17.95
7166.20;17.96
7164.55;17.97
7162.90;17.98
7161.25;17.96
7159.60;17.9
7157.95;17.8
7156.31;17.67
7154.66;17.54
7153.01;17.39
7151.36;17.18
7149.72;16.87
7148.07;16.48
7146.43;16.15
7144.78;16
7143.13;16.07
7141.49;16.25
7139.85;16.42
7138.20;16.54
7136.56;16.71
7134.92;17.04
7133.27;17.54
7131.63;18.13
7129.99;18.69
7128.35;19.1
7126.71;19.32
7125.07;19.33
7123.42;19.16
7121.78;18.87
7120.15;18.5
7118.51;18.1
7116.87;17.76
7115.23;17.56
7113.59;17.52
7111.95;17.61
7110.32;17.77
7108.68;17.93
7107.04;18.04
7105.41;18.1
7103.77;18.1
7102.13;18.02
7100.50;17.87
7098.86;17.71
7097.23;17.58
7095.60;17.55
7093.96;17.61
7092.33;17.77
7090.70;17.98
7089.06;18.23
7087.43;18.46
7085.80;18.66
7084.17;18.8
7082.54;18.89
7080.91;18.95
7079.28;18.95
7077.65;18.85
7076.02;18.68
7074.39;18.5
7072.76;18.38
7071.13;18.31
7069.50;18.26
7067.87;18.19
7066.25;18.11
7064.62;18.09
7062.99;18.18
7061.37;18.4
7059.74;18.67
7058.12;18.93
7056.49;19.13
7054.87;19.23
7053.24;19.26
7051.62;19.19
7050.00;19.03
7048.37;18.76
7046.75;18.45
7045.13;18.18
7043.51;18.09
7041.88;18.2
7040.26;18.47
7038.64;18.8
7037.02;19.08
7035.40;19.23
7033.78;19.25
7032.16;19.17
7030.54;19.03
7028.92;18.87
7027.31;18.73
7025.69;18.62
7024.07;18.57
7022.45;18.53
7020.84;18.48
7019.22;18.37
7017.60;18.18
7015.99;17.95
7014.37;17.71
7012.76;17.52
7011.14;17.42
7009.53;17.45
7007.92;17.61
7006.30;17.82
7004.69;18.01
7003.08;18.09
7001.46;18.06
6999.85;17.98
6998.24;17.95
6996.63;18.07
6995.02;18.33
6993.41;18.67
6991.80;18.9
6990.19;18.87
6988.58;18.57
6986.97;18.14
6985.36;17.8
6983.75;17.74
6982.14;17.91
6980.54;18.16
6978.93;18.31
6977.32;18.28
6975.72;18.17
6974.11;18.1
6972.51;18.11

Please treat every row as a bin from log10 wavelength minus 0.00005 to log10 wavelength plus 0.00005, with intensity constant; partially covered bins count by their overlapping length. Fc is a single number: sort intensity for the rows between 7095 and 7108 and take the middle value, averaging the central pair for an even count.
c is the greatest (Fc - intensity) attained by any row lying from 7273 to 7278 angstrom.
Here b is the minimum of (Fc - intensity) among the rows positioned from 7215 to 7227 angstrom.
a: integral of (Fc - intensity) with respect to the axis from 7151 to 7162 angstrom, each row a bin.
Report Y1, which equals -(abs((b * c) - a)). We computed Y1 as -3.0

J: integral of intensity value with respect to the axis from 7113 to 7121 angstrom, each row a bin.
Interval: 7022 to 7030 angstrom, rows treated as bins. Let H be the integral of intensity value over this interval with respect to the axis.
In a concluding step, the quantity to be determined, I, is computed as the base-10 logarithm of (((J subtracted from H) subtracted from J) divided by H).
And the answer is -0.04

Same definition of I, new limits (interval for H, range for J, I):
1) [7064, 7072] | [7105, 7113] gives -0.02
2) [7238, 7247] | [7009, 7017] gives -0.15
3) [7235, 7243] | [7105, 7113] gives -0.07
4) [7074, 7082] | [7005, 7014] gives 0.04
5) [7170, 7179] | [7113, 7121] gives -0.14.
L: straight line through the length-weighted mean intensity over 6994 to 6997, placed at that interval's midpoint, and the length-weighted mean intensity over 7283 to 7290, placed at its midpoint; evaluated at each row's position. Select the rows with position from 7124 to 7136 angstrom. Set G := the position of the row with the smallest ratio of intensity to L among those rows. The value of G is 7134.92 angstrom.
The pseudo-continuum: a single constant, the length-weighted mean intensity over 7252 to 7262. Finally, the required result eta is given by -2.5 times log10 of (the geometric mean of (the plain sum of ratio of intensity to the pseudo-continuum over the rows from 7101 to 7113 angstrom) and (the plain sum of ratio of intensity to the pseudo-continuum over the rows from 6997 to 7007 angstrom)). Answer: -2.02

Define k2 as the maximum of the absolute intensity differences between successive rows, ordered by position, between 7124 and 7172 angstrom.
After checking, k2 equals 0.59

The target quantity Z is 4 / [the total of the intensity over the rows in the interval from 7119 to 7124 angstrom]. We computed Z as 0.0708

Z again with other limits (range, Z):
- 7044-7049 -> 0.0722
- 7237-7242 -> 0.0685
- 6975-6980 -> 0.0730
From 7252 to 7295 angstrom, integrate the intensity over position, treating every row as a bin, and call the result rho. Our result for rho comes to 786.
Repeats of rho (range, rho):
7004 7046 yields 771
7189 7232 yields 789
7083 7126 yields 779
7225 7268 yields 787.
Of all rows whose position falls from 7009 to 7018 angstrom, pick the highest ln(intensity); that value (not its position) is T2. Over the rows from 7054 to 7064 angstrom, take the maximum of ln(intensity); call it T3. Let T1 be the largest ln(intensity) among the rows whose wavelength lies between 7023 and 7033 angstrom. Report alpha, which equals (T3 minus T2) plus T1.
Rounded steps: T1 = 2.95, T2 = 2.90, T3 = 2.96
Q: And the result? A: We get 3.01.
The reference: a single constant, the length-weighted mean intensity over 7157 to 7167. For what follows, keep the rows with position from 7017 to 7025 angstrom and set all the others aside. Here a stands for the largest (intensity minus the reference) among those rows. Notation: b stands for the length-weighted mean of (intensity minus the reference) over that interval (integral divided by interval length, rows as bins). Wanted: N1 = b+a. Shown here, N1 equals 1.1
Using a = 0.6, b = 0.5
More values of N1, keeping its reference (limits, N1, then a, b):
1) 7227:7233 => 2.1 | 1.3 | 0.9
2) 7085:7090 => 1.2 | 0.7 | 0.5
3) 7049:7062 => 2.4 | 1.3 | 1.1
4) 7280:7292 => 0.5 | 0.3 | 0.2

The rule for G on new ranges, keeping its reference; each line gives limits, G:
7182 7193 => 7189.34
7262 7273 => 7272.59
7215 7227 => 7222.52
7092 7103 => 7095.60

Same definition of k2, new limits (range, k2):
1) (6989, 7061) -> 0.34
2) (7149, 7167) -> 0.31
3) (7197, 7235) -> 0.35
